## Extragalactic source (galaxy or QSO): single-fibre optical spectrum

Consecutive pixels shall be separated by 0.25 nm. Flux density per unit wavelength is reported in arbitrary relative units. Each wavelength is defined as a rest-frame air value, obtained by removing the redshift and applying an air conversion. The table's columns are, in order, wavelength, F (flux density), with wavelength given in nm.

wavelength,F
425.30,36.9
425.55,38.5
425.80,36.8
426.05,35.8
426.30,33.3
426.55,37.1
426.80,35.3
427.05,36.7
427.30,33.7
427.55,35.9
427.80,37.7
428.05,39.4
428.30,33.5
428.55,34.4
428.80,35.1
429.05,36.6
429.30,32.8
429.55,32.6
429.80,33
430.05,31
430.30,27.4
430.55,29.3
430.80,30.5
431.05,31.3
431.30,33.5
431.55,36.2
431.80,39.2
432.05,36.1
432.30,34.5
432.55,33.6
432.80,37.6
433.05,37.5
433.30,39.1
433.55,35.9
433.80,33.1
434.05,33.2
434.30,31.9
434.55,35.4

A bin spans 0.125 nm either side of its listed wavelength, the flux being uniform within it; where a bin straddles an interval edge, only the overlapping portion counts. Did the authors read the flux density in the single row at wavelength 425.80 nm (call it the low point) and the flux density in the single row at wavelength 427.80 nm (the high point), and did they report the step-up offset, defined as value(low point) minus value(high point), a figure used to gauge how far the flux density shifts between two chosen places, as -0.9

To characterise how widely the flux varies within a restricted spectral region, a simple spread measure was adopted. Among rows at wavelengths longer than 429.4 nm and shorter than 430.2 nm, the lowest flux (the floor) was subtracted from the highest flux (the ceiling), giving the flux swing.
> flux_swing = 2.0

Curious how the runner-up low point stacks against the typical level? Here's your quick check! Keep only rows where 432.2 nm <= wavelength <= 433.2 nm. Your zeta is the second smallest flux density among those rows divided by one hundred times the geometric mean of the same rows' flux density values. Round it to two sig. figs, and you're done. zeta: 0.0096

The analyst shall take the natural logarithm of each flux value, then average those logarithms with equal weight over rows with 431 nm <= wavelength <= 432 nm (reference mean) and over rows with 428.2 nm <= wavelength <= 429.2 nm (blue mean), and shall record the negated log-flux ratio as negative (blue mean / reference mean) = -1.00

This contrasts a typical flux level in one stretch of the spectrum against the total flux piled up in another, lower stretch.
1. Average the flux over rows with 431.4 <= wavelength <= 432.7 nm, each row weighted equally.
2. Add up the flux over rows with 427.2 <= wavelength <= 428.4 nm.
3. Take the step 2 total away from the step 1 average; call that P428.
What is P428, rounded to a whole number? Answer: -144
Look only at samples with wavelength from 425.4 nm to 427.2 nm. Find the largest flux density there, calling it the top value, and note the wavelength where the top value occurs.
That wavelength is 425.55 nm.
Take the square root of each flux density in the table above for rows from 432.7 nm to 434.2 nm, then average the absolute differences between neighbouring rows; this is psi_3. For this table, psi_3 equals 0.129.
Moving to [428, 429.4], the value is 0.215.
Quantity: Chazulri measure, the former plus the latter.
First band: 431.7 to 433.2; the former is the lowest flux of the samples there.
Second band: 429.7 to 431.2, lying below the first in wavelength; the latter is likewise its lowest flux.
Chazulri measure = 61.0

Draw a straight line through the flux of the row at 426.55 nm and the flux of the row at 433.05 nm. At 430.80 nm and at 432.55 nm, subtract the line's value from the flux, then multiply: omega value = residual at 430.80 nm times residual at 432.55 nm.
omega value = 27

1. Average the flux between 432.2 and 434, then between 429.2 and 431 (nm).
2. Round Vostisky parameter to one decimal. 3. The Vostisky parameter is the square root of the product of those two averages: 33.3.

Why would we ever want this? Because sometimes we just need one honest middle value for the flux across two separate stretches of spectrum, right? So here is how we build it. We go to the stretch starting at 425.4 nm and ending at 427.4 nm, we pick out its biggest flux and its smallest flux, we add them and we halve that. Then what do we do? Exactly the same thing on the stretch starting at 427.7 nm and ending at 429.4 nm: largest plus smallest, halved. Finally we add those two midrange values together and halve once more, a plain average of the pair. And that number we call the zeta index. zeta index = 36.0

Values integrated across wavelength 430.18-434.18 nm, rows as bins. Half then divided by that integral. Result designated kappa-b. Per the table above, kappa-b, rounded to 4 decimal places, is 0.0036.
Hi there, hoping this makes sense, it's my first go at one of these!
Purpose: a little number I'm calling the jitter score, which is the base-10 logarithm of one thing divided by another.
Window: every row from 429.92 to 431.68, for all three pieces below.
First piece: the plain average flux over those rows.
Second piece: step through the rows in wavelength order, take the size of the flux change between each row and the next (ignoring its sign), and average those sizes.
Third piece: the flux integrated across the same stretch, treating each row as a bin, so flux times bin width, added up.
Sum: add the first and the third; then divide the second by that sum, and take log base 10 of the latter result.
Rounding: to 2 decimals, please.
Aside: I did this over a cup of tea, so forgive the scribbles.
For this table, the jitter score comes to -1.62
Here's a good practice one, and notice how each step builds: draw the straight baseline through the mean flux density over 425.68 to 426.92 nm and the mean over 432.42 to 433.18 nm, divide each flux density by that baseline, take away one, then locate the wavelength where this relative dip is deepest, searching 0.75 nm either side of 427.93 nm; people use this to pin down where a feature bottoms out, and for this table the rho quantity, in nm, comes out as 428.30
